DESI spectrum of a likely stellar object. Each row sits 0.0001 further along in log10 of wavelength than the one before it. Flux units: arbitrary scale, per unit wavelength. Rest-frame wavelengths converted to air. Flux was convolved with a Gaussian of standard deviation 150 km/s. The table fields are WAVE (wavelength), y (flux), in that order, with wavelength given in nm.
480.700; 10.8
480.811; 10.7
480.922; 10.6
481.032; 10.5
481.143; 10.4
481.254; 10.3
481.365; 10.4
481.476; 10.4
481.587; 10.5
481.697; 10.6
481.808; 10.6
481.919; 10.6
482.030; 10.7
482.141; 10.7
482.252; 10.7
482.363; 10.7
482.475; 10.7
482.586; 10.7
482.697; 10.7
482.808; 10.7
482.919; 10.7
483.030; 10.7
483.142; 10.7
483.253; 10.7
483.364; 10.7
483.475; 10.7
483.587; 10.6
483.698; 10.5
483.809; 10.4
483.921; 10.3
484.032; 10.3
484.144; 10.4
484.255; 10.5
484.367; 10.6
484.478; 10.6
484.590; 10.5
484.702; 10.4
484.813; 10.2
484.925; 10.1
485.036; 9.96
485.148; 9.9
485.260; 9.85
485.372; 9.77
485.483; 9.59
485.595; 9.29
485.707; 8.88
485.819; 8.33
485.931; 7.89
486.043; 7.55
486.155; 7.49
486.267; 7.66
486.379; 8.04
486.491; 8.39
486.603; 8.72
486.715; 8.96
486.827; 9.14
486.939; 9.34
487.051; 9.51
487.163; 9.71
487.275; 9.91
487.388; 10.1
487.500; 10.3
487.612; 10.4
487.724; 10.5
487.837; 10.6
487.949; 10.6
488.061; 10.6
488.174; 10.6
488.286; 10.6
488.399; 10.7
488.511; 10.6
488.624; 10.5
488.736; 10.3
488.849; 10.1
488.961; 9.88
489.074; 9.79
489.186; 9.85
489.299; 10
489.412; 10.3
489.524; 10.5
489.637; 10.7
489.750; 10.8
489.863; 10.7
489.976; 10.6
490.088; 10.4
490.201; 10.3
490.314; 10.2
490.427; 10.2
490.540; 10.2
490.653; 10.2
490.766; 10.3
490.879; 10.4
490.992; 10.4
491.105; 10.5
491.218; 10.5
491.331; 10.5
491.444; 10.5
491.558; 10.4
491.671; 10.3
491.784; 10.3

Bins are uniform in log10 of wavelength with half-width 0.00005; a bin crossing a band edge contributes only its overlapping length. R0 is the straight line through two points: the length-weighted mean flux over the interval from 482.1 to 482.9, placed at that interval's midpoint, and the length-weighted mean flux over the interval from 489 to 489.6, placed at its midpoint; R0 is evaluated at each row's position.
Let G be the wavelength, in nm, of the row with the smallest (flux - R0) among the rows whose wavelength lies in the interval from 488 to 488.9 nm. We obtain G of 488.849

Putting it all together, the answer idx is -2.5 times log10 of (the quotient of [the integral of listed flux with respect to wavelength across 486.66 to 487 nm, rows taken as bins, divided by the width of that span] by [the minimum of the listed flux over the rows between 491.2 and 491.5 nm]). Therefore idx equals 0.1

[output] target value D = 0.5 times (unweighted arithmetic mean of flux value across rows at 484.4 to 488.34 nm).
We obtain 4.8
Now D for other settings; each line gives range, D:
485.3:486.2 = 4.3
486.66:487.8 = 4.9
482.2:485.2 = 5.3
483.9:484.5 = 5.2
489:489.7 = 5.1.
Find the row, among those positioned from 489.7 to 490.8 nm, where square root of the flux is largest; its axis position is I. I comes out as 489.750 nm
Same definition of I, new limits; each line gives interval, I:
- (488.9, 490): 489.750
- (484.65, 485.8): 484.702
